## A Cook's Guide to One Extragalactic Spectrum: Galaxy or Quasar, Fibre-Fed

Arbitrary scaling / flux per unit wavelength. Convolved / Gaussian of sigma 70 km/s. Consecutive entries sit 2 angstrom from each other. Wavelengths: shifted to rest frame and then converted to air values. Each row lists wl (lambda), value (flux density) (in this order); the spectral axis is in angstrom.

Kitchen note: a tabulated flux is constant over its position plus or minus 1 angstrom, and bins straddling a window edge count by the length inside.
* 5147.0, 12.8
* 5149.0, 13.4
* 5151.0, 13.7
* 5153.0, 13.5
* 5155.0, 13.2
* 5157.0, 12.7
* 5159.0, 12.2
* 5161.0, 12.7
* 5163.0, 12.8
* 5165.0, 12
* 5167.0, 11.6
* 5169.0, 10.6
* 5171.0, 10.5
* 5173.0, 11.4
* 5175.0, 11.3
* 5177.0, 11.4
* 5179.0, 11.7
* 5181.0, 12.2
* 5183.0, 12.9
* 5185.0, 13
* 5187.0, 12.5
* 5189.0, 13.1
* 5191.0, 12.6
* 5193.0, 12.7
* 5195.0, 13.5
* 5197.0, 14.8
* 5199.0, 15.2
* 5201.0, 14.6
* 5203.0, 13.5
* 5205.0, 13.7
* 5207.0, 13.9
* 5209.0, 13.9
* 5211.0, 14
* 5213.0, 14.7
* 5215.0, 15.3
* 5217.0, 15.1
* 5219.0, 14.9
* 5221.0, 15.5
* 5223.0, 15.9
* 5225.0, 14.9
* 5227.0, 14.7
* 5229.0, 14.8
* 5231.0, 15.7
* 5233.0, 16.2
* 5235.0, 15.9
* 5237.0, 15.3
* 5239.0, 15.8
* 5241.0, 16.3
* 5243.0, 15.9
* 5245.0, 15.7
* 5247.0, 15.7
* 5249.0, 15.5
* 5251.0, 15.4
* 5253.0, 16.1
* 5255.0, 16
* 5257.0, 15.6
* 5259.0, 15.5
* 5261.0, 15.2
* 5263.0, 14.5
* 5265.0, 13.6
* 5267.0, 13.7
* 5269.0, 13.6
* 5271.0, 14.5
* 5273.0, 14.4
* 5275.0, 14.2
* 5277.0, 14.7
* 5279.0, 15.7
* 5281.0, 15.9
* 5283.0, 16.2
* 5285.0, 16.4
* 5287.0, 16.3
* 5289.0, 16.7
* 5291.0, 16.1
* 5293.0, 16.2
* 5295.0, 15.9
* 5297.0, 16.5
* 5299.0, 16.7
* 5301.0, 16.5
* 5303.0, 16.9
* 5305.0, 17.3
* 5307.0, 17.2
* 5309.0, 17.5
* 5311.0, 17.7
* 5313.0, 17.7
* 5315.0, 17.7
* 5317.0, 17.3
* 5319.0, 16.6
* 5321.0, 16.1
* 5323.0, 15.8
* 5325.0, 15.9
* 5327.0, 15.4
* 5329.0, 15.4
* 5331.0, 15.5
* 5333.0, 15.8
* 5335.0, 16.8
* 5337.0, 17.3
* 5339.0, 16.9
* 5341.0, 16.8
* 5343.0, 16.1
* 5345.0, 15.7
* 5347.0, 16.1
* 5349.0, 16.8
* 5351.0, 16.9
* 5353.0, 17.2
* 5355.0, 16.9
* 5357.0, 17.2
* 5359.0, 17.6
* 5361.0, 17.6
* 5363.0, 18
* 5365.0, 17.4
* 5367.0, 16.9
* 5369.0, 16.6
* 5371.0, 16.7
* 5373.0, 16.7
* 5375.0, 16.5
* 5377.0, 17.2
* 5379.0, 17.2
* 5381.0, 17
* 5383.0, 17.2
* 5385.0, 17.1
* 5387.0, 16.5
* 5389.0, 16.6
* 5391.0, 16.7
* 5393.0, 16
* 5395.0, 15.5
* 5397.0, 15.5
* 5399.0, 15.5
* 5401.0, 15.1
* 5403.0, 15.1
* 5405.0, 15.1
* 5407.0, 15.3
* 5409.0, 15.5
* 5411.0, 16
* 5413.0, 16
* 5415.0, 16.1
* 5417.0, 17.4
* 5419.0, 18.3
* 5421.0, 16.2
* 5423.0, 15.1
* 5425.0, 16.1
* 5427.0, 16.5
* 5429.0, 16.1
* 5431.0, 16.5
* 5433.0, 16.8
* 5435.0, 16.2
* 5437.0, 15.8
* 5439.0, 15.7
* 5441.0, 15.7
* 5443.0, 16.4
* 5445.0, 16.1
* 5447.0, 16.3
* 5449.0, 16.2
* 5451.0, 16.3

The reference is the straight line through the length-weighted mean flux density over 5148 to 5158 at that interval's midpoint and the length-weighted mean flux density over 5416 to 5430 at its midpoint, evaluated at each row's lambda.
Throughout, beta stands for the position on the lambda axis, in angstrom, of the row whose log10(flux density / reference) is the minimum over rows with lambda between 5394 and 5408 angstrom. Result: 5405.0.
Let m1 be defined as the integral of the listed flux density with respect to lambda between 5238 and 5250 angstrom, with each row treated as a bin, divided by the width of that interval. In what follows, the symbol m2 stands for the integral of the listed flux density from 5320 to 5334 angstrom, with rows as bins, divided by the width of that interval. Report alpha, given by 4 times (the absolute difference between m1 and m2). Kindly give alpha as 0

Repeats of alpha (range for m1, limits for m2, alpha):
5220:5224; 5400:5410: 2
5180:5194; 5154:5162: 0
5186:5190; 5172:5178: 6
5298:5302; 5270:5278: 9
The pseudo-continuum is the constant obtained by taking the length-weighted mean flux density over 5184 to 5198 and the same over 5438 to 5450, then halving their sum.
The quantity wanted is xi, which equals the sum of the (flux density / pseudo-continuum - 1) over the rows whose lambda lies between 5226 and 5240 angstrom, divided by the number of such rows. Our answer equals 0.059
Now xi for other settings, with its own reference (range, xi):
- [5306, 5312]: 0.195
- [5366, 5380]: 0.151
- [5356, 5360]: 0.190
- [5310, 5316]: 0.211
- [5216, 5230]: 0.034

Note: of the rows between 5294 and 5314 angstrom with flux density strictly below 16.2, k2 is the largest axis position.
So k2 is 5295.0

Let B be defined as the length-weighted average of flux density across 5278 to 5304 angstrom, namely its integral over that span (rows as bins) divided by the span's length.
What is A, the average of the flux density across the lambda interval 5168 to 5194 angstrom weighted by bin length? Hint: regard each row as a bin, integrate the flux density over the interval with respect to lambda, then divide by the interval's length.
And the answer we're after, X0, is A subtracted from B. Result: 4.3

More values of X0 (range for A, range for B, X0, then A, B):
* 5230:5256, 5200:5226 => -1.2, 15.8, 14.6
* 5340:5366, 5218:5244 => -1.4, 16.9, 15.5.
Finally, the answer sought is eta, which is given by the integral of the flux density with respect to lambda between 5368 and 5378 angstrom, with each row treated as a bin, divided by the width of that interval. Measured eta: 16.7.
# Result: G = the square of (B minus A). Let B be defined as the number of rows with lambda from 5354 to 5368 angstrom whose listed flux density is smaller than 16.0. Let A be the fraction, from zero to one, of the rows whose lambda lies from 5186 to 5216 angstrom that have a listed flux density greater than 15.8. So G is 0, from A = 0.00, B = 0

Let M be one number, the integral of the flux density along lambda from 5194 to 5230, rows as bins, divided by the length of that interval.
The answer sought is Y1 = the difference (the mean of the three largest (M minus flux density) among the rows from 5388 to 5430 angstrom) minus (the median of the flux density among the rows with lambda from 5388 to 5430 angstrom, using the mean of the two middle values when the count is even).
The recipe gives -16.5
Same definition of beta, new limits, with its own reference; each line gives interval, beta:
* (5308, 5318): 5317.0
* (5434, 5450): 5441.0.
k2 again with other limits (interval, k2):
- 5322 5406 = 5405.0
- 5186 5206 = 5205.0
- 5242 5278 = 5277.0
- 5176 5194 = 5193.0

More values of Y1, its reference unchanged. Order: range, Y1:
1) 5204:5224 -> -14.0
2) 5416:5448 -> -17.1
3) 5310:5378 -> -17.6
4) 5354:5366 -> -20.1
